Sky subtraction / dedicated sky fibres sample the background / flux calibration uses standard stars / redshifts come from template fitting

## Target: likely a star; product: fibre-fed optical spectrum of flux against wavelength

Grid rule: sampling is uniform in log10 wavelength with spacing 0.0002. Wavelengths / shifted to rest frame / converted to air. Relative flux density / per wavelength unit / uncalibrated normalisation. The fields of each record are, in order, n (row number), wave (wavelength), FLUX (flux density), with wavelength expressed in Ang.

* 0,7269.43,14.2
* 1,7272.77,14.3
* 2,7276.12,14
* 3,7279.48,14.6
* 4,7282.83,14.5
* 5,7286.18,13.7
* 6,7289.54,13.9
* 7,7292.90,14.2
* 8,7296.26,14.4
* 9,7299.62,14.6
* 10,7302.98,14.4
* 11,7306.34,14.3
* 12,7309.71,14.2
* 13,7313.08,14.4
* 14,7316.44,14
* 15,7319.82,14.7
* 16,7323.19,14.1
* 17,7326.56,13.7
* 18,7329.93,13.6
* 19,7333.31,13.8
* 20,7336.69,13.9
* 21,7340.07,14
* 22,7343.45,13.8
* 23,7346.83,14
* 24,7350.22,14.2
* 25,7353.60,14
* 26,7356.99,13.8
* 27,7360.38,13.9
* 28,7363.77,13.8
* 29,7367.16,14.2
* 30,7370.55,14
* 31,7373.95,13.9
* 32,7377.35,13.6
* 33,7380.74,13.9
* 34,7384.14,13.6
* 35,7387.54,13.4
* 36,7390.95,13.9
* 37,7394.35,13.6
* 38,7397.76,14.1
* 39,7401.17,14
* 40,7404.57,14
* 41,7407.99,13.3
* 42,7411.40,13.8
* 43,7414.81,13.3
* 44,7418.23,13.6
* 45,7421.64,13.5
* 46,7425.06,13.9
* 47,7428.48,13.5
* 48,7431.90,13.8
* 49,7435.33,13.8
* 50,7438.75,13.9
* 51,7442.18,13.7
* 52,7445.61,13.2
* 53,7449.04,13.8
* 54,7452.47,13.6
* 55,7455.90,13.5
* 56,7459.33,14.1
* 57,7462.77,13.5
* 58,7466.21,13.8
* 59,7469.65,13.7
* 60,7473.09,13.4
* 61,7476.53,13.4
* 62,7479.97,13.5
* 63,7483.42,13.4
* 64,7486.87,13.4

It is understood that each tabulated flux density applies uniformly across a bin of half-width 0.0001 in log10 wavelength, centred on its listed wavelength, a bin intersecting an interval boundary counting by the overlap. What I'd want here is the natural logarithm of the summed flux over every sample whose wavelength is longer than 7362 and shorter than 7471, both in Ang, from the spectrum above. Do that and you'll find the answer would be 6.1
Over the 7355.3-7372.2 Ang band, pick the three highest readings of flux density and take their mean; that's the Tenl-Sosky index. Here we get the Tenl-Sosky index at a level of 14.0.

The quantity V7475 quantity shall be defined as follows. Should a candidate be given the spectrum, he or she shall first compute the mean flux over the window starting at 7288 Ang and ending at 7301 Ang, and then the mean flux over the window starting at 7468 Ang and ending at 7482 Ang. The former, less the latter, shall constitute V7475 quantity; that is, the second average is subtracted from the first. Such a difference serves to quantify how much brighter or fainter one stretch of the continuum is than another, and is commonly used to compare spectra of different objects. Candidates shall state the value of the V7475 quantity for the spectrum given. 0.8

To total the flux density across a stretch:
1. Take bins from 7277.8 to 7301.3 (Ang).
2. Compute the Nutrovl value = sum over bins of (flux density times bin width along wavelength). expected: 335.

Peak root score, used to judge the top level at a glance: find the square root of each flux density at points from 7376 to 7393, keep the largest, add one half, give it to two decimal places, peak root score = 4.23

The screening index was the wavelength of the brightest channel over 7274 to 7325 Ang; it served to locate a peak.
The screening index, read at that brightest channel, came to 7319.82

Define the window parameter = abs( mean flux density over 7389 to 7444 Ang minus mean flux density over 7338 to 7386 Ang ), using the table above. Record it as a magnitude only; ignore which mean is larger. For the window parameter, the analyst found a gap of 0.18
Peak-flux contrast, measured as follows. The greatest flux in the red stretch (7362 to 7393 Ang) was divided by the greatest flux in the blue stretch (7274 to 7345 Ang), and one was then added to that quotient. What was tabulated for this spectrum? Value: 1.97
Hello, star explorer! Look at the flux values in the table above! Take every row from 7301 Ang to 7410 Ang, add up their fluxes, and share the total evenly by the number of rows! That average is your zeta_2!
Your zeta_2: 13.9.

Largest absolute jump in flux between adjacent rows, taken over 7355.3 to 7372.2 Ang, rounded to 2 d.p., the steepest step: 0.40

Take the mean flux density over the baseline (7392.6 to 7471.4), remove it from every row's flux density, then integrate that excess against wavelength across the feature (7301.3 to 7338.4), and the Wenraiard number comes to 15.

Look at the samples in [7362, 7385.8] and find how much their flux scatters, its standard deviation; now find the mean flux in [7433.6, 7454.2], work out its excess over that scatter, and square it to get 181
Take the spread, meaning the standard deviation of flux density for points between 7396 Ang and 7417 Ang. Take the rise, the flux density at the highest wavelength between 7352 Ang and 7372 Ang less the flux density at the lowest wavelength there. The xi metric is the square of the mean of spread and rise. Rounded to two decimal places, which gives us 0.03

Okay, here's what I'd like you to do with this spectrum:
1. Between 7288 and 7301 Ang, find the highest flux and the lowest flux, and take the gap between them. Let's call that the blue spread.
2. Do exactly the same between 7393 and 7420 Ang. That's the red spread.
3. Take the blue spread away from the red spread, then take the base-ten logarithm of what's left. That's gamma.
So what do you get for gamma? -1.0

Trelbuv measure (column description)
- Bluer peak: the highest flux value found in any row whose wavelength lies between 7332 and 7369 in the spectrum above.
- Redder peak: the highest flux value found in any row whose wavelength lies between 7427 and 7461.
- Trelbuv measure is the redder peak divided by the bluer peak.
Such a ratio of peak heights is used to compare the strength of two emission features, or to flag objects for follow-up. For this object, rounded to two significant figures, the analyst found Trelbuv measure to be 0.99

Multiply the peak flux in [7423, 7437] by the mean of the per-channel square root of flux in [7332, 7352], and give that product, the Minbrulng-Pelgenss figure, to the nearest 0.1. 51.9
